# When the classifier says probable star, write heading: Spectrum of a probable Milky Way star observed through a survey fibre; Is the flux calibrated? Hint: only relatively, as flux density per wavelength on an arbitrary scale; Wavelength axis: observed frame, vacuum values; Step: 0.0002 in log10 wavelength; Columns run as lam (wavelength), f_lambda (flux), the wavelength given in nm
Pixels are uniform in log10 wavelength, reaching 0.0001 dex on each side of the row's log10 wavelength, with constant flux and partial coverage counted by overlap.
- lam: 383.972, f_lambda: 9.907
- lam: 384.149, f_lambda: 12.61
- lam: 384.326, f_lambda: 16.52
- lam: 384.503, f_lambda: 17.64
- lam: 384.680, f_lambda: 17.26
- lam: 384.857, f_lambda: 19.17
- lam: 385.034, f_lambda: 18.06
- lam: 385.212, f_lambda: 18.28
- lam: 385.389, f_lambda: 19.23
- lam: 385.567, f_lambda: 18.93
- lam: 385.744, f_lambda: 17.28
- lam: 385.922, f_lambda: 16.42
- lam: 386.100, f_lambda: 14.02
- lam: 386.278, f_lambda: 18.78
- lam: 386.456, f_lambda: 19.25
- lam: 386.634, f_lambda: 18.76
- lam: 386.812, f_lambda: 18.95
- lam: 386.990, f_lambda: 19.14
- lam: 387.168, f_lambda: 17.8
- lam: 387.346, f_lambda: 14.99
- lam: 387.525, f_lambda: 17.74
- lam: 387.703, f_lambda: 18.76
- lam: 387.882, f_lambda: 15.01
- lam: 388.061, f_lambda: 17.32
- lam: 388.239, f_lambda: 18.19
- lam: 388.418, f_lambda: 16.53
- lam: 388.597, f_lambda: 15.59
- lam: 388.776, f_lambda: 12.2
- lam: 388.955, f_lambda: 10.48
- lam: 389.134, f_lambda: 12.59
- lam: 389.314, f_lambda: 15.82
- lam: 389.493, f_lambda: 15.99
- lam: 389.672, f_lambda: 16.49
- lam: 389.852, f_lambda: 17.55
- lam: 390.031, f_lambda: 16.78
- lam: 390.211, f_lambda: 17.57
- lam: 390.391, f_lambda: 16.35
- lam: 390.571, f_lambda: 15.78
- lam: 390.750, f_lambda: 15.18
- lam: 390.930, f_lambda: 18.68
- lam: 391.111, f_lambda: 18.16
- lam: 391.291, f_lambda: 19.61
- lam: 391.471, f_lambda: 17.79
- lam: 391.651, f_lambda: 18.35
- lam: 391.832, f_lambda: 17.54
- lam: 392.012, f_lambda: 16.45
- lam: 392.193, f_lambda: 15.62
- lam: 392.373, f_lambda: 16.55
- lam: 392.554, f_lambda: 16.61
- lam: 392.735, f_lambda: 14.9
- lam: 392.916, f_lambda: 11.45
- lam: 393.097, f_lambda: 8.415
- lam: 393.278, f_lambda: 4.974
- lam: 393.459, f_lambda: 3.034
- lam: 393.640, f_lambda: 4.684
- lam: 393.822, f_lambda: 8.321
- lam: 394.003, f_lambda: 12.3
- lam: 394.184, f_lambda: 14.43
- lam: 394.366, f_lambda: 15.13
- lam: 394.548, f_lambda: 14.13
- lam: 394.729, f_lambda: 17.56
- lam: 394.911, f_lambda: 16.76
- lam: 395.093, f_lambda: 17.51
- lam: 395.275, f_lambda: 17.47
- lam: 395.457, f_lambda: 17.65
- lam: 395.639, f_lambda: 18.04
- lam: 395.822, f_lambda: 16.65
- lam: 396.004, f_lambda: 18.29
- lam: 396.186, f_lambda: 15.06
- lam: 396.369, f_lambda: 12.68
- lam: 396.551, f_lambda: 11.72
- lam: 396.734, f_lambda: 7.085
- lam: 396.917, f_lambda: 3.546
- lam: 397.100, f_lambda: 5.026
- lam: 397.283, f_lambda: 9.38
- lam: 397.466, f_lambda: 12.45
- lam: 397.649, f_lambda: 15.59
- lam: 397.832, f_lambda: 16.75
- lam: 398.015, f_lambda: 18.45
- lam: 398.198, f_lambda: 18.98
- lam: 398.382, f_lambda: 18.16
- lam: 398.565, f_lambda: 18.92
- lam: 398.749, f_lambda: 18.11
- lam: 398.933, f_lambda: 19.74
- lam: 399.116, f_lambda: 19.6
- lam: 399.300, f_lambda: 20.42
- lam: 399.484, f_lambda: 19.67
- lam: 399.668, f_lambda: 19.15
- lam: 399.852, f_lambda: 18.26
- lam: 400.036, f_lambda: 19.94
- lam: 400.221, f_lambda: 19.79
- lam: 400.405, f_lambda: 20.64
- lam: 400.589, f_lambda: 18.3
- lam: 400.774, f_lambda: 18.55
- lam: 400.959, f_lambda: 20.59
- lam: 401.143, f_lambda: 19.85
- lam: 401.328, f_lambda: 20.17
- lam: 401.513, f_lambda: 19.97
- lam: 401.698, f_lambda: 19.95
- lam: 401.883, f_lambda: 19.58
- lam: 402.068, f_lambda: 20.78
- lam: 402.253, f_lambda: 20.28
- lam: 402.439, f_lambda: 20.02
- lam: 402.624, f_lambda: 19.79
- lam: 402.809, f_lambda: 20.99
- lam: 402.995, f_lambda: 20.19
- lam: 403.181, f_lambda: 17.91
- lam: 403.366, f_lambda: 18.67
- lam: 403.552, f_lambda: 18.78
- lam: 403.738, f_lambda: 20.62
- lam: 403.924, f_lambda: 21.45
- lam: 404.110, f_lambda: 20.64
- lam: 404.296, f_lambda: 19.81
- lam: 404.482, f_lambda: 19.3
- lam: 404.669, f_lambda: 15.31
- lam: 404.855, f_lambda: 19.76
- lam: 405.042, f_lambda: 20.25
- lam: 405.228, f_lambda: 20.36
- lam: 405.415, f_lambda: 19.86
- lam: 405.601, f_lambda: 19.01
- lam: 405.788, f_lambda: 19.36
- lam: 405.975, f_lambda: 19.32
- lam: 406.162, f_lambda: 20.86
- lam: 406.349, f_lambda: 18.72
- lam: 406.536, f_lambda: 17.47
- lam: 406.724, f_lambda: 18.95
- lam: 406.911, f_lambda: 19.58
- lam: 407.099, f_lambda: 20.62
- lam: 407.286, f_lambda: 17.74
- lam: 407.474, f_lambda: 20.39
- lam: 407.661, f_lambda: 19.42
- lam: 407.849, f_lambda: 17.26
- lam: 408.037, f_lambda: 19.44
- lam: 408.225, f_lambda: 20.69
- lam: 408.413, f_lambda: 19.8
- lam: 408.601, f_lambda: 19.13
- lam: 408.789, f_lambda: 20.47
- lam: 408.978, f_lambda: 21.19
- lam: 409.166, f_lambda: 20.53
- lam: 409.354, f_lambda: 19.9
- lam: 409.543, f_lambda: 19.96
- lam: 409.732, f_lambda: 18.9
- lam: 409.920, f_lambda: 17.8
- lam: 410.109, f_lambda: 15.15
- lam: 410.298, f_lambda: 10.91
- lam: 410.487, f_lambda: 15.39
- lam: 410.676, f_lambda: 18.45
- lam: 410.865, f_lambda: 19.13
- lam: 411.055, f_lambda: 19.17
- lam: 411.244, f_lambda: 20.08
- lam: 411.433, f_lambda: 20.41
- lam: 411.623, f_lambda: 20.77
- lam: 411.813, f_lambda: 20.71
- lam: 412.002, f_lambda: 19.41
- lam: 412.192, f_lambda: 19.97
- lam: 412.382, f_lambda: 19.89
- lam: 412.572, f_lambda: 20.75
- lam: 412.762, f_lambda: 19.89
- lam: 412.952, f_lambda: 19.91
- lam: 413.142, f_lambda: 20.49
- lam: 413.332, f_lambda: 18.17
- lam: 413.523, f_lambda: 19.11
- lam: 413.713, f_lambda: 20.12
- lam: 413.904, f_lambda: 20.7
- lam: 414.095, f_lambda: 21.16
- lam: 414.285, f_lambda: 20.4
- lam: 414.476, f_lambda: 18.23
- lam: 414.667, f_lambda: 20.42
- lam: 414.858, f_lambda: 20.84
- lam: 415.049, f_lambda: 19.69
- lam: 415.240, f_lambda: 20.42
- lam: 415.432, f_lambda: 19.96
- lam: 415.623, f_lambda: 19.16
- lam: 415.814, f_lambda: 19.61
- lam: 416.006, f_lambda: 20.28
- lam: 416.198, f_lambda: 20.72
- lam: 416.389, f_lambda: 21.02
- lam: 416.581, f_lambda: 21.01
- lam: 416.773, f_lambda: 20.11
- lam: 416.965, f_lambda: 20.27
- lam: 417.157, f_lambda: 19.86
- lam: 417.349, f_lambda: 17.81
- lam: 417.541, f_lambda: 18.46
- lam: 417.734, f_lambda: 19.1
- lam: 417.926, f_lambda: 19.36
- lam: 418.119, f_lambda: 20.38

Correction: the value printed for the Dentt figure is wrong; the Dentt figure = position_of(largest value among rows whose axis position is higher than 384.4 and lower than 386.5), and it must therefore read 386.456 nm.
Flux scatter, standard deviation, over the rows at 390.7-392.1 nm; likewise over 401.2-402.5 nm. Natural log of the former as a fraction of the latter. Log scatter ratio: 1.3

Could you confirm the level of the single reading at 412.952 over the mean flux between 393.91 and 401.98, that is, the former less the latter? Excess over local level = 3.3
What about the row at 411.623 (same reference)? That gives 4.1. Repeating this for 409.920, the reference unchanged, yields 1.2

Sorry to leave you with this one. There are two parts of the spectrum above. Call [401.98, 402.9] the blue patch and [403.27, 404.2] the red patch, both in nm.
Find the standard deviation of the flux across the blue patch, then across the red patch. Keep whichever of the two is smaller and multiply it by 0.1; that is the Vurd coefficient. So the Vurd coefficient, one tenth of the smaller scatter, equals 0.05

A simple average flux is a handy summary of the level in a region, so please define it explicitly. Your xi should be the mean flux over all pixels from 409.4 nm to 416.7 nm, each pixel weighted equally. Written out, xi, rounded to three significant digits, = 19.4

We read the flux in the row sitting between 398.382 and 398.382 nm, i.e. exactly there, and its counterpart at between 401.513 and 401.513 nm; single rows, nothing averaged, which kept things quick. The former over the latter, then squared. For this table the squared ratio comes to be 0.83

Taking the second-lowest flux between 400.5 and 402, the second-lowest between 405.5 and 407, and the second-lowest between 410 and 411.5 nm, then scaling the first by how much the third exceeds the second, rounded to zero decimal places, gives -66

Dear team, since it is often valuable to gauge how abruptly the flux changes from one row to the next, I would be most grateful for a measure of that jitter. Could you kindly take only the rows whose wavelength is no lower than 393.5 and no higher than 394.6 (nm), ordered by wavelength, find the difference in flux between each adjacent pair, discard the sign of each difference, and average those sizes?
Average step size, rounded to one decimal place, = 2.3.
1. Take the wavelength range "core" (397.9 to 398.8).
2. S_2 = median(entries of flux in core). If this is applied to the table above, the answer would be 18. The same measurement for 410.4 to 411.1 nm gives 19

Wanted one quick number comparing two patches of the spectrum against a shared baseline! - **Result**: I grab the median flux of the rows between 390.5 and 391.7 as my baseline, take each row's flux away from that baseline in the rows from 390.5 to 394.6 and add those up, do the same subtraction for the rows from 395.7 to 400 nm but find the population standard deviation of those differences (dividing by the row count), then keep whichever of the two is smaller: 4.9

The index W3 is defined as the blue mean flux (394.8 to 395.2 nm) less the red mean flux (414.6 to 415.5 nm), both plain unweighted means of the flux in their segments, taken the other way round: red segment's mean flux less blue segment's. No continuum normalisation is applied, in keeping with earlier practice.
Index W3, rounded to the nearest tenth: 3.1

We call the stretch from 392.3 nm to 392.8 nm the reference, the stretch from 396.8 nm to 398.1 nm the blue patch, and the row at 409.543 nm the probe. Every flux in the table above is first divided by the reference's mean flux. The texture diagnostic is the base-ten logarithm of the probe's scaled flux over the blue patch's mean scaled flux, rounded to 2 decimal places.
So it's 0.24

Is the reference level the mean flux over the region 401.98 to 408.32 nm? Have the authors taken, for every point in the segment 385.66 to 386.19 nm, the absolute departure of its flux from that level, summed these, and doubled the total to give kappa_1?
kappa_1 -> 21.7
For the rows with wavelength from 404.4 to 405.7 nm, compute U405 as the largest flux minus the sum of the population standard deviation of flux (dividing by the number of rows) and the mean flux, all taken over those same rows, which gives -0.38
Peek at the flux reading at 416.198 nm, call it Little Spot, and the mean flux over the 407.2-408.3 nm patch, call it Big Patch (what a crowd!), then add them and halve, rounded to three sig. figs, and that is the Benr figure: 19.9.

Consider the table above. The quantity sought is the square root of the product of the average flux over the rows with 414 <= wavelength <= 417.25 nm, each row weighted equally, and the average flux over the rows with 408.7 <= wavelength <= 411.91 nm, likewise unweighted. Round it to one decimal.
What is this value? 19.5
